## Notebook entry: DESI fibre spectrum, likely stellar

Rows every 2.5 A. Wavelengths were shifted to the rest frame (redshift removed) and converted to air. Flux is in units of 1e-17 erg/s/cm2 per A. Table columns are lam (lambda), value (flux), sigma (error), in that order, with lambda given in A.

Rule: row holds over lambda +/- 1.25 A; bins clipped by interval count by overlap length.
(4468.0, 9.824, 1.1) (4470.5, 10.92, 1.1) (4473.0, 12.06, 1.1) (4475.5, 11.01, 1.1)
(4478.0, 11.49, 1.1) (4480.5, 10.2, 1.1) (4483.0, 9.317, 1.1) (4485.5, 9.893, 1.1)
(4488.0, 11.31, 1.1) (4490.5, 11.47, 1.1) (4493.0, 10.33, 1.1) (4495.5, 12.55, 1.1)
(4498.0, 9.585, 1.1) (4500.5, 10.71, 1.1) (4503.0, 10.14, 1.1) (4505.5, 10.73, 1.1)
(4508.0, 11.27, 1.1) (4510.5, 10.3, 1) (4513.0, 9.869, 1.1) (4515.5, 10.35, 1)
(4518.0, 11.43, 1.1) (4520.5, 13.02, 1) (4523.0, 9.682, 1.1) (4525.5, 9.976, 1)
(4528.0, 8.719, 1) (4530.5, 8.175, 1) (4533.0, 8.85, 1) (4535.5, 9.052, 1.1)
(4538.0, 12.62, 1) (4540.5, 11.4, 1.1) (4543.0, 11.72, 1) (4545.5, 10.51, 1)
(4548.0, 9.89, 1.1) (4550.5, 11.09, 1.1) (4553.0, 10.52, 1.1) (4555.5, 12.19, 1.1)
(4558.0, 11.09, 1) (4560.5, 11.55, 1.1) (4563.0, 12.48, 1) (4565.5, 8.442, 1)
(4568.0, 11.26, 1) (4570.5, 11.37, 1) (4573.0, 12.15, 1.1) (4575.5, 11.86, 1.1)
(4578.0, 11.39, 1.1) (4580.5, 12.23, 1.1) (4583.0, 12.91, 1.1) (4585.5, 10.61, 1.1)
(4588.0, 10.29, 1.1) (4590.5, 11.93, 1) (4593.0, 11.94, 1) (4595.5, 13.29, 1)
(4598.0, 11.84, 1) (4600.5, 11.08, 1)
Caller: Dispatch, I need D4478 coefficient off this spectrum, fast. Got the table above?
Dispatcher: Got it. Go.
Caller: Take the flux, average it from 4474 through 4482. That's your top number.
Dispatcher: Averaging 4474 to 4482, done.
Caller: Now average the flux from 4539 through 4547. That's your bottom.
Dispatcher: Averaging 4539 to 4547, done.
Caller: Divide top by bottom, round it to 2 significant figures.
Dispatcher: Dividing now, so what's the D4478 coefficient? 0.97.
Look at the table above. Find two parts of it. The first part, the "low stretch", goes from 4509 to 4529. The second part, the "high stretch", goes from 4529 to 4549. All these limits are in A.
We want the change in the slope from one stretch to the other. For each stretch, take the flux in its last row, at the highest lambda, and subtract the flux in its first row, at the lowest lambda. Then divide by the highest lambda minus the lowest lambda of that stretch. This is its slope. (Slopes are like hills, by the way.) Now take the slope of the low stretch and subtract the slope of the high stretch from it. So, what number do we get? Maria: -0.19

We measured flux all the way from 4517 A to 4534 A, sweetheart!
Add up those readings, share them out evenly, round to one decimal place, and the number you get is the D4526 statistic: 10.0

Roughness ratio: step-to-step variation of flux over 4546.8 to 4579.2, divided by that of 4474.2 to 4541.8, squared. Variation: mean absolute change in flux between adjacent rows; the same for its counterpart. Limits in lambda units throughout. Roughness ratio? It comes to 1.1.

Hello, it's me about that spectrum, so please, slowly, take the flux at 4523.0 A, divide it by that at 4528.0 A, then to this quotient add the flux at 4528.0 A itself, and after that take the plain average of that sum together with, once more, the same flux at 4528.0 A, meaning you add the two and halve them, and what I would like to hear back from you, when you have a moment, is 9.3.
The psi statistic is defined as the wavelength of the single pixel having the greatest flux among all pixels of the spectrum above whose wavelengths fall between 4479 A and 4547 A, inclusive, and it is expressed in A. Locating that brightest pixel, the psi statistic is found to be 4520.5 A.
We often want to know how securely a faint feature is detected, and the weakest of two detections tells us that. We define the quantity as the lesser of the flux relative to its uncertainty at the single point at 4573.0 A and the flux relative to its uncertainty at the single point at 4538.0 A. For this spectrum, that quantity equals 11.0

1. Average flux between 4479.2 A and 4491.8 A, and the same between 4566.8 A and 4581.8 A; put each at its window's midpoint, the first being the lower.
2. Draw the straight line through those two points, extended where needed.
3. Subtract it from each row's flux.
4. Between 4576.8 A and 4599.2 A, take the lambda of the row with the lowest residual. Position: 4588.0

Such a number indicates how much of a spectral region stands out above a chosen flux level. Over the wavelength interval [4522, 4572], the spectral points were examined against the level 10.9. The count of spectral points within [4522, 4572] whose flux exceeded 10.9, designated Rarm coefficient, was 10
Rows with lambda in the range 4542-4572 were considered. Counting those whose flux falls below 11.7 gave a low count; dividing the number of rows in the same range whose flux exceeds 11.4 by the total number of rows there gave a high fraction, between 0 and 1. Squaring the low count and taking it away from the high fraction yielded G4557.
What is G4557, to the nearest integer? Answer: -81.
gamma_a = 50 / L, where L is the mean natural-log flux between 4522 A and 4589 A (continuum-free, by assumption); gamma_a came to 21.1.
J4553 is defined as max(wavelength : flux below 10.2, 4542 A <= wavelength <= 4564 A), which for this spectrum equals 4548.0 A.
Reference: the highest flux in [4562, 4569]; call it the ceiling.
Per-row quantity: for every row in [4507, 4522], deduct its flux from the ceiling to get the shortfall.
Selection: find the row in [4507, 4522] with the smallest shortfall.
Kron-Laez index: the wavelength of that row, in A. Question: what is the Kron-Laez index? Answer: 4520.5 A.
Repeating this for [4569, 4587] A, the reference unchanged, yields 4583.0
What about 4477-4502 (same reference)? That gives 4495.5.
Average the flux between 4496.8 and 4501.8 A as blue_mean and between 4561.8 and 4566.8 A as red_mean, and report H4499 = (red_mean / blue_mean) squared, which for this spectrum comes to 1.06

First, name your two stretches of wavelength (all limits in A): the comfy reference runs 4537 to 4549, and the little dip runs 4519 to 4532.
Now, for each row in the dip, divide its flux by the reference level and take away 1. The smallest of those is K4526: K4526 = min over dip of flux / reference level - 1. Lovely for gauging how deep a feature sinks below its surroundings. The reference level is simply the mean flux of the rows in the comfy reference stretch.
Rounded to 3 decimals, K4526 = -0.272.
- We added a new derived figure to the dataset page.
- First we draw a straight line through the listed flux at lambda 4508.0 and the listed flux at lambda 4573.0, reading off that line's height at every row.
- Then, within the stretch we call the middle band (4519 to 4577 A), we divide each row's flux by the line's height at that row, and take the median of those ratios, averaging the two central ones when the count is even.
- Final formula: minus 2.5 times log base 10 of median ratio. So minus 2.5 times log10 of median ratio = 0.08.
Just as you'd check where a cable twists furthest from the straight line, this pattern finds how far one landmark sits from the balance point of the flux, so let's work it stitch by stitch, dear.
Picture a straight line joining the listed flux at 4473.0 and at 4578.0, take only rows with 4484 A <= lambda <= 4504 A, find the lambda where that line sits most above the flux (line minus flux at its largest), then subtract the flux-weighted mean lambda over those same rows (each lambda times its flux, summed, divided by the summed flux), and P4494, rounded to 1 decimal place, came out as 3.8 A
